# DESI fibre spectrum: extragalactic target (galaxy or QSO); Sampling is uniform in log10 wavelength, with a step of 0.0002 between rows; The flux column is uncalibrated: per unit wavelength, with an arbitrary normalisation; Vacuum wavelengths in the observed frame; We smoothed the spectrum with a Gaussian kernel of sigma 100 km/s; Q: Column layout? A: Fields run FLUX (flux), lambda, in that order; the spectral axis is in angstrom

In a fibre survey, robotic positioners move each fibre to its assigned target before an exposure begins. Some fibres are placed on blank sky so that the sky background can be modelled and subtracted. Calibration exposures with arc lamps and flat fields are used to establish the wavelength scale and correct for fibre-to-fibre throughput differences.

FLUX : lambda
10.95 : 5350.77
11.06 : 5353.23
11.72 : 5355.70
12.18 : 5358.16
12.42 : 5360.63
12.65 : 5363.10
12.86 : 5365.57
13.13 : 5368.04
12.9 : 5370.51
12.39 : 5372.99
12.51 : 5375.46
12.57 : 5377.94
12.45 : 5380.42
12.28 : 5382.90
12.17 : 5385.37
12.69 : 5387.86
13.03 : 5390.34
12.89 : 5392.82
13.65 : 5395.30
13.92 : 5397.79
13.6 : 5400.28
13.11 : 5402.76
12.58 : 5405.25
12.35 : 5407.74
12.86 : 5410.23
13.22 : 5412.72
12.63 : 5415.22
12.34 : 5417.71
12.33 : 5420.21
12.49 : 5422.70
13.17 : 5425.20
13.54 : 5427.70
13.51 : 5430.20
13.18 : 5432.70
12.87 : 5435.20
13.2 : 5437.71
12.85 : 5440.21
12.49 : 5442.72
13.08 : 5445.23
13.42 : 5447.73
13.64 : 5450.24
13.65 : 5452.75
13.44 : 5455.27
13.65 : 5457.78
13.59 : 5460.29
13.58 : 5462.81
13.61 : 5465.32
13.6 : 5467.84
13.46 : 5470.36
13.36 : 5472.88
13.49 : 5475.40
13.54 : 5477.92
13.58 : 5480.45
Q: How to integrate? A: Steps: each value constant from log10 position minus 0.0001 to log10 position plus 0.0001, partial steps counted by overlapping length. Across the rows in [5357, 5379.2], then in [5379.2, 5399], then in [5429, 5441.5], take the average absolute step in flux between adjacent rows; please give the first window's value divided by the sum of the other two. 0.35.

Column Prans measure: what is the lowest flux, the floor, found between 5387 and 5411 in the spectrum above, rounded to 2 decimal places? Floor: 12.35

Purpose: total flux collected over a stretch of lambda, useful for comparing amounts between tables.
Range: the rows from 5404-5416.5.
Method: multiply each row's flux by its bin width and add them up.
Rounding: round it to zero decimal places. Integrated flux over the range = 159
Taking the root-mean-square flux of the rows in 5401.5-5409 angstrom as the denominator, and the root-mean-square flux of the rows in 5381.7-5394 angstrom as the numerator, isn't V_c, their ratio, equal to 0.99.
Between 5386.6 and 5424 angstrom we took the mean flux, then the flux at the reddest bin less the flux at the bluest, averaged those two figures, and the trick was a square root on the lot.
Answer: 2.521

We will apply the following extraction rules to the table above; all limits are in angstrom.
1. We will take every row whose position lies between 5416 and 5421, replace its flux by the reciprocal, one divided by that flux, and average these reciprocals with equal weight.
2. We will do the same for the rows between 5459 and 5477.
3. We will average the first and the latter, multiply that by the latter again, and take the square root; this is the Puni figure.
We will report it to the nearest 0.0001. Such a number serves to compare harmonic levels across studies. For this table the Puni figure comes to 0.0757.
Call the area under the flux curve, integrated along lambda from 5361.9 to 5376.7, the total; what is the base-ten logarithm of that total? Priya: 2.3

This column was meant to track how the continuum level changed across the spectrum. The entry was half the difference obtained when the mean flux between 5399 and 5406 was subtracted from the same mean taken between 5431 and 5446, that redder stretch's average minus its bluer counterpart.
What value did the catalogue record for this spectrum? -0.1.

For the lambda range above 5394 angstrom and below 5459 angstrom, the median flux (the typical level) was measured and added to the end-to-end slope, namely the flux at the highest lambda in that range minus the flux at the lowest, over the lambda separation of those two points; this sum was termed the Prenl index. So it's 13.2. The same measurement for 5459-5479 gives 13.6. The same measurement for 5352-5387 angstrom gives 12.5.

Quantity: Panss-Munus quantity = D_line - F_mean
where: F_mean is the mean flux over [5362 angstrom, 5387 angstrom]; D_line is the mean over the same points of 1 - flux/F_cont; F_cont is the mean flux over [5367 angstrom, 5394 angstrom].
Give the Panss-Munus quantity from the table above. -12.6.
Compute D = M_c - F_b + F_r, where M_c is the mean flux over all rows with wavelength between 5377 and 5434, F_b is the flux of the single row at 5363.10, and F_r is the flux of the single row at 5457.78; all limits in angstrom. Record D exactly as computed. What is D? 13.9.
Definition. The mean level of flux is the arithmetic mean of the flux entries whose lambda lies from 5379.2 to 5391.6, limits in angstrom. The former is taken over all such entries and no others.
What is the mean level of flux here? 12.5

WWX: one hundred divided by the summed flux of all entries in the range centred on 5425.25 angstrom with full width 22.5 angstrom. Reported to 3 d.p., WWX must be 0.862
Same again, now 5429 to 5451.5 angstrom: 0.846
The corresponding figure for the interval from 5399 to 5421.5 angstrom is 0.869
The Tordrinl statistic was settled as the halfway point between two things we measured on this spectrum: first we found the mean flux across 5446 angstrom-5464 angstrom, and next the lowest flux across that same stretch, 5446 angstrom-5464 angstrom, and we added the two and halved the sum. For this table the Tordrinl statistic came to 13.5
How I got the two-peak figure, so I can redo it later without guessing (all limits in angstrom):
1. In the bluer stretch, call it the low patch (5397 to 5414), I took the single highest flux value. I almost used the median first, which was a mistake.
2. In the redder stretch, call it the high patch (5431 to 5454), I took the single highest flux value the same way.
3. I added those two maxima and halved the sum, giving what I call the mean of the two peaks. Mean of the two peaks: 13.8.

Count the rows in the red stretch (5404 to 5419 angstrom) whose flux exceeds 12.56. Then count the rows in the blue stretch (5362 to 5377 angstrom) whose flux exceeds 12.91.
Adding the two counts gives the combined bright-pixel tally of 5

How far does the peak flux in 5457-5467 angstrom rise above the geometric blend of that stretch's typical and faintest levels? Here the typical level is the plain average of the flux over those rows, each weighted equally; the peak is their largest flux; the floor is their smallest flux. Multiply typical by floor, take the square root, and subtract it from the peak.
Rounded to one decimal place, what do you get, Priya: 0.1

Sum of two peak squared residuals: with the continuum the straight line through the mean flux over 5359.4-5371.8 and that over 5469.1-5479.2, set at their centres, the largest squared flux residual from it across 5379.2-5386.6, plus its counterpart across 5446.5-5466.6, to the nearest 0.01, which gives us 0.66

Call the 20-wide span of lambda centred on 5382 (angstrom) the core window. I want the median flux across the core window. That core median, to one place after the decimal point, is 12.5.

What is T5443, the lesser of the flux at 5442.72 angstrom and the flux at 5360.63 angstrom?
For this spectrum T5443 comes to 12.4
